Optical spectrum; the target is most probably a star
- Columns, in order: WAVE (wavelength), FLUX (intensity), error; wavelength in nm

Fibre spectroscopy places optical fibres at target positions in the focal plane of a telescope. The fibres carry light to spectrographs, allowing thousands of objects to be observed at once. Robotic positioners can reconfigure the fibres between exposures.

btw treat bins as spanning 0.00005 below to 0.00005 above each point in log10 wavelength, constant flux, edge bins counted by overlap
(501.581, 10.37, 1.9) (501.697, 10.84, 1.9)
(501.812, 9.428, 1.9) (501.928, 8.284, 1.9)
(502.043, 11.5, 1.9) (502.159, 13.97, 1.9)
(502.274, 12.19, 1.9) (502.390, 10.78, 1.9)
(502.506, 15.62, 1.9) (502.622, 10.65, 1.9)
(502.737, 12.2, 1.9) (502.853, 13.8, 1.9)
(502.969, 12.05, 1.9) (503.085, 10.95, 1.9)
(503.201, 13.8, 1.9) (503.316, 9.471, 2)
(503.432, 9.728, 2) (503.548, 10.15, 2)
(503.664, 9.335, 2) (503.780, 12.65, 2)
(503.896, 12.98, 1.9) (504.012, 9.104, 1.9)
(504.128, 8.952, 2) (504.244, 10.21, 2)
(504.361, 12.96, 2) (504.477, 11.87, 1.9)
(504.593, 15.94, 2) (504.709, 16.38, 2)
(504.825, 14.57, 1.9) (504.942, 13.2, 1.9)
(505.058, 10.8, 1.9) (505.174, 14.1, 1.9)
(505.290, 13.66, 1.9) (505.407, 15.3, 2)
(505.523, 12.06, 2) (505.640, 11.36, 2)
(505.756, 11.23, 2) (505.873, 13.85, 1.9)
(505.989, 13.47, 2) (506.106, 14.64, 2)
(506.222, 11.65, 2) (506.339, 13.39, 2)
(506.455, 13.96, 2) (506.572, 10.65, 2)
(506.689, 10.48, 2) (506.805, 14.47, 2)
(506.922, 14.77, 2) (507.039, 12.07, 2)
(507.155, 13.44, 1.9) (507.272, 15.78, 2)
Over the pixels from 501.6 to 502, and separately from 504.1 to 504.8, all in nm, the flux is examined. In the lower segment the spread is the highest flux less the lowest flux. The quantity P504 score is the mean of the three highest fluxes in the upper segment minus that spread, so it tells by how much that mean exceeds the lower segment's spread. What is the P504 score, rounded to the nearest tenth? 12.5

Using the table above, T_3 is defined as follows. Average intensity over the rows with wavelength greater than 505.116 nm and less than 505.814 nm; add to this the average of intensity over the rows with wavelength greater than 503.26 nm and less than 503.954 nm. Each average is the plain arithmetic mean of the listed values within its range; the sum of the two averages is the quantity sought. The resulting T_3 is 23.7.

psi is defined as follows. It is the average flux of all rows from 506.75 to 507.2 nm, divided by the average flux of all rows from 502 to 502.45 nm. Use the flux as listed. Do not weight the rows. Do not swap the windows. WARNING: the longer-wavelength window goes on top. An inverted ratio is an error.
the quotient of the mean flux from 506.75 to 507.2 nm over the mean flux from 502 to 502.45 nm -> 1.13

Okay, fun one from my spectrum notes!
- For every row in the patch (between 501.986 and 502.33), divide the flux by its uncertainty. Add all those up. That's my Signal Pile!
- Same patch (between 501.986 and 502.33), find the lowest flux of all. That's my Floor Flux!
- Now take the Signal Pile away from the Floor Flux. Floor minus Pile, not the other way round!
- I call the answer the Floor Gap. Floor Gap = -8.3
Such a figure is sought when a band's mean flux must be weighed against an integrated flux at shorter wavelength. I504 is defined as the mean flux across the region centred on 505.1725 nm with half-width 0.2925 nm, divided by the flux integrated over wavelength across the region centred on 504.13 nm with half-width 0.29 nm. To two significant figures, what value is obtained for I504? 2.1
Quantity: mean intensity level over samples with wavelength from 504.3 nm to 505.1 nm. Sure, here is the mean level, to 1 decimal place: 13.7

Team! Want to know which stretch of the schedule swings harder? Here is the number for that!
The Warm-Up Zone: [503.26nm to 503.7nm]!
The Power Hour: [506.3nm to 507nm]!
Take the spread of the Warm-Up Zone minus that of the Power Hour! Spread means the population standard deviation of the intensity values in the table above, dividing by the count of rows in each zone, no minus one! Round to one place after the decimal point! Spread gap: -1.4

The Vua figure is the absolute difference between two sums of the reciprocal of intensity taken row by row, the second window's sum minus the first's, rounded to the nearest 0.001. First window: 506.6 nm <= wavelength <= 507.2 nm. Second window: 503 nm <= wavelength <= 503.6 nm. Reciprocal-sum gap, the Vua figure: 0.081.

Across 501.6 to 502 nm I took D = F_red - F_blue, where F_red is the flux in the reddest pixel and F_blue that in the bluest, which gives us -2.6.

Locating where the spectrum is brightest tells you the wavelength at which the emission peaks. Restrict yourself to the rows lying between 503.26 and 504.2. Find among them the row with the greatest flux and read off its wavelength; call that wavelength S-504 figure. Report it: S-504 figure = 503.896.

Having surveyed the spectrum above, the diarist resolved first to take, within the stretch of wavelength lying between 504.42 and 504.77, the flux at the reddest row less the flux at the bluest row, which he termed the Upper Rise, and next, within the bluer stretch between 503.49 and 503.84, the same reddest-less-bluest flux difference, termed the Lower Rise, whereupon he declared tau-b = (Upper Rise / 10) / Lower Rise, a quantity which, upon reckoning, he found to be 0.18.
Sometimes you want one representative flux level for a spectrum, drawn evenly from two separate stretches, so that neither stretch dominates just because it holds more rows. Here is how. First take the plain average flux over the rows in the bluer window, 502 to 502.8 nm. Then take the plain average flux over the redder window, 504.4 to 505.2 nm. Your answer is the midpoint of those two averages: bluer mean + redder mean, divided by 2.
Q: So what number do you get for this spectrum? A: 13.1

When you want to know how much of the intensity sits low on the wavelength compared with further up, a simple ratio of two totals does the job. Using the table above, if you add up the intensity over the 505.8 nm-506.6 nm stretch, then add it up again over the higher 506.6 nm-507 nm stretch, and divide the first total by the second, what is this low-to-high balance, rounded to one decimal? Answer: 2.3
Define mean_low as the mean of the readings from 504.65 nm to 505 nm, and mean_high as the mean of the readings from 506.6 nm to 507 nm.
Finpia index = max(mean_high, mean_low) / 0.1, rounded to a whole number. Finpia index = 147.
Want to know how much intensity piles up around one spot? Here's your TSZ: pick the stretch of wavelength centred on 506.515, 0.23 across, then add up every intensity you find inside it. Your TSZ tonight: 25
